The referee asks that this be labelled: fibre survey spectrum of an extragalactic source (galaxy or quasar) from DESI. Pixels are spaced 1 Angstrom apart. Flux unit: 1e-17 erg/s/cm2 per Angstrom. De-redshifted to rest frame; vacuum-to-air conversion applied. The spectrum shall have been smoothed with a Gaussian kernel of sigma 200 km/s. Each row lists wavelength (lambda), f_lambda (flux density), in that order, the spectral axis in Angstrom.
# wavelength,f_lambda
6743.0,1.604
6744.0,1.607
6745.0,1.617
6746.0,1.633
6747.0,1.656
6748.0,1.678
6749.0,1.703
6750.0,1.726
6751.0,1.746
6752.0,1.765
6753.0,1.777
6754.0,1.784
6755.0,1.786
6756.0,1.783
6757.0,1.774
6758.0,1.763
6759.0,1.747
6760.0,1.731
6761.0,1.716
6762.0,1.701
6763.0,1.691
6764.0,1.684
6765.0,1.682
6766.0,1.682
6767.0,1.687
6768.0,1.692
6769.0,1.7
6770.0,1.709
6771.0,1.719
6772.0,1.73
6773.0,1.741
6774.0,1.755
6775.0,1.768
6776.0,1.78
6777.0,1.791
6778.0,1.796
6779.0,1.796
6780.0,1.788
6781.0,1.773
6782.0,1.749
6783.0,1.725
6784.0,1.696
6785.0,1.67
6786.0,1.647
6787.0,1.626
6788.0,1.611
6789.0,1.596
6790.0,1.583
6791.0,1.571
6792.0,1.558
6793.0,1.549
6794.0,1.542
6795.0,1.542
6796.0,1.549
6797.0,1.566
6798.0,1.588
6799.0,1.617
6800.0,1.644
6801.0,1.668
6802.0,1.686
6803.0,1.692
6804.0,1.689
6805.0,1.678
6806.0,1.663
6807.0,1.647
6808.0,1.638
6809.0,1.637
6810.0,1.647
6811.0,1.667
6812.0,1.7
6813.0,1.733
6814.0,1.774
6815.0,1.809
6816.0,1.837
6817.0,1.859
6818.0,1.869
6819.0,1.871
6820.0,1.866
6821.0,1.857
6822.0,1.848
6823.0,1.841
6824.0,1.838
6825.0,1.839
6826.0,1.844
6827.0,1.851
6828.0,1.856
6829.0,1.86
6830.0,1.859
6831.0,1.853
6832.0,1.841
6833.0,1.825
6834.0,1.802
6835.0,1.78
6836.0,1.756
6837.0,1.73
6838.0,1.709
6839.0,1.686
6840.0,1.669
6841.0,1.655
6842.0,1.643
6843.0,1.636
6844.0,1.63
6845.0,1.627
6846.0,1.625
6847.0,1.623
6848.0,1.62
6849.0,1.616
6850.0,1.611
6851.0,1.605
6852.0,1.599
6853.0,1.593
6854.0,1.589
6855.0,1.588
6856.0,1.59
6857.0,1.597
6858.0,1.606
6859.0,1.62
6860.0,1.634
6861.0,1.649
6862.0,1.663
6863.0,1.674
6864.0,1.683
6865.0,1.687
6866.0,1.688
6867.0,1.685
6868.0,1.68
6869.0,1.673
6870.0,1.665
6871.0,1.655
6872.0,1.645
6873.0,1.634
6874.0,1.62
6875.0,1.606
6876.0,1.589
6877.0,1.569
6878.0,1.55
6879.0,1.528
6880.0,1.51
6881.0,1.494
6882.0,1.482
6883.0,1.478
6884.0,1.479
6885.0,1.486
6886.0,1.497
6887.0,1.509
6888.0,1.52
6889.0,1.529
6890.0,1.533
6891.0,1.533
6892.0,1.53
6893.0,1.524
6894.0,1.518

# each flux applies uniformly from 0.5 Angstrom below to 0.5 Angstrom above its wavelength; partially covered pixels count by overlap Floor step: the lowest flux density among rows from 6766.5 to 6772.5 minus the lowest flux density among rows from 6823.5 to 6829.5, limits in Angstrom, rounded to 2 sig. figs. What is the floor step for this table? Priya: -0.15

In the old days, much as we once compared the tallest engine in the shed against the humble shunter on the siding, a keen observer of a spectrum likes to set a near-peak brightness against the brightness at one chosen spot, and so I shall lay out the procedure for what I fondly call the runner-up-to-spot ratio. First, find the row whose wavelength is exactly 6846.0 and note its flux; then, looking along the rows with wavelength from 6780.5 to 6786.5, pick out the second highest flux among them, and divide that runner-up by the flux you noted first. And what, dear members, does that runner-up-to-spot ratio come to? 1.08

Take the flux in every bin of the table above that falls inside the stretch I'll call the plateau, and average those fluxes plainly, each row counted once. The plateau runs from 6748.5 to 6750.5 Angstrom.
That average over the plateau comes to 1.71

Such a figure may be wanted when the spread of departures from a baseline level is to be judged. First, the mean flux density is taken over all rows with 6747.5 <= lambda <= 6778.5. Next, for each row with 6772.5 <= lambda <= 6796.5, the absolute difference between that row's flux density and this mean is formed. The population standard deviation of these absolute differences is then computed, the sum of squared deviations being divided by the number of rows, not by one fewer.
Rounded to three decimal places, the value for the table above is 0.065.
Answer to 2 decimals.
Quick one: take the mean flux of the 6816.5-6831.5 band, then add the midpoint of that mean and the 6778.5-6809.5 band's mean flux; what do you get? 3.60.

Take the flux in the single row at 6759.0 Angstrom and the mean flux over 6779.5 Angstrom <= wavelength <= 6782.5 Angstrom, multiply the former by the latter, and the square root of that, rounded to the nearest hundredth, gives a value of 1.76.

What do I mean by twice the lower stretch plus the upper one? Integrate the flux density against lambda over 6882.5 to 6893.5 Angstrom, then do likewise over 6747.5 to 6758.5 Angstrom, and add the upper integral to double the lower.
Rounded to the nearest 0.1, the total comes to 55.2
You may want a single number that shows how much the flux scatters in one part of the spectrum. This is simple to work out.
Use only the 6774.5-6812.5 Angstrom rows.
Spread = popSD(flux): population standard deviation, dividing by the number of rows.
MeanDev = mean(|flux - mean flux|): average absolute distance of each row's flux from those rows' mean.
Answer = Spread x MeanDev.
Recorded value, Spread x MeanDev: 0.0049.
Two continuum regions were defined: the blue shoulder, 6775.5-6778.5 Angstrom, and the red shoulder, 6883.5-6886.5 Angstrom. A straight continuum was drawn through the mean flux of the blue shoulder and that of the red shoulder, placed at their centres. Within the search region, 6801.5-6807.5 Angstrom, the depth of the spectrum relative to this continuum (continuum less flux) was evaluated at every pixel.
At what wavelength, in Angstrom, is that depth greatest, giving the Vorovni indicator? 6807.0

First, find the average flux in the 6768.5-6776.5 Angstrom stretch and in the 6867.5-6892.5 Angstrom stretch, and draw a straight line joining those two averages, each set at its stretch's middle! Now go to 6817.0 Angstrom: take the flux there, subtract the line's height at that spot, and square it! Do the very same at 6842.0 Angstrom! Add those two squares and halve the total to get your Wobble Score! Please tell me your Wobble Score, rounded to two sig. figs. 0.019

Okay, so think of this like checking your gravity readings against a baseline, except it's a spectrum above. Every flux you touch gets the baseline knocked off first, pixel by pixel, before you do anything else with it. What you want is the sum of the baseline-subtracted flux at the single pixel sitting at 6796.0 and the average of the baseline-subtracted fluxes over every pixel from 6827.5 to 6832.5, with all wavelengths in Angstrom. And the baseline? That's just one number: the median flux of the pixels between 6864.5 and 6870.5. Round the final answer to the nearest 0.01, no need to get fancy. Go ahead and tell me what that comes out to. 0.04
